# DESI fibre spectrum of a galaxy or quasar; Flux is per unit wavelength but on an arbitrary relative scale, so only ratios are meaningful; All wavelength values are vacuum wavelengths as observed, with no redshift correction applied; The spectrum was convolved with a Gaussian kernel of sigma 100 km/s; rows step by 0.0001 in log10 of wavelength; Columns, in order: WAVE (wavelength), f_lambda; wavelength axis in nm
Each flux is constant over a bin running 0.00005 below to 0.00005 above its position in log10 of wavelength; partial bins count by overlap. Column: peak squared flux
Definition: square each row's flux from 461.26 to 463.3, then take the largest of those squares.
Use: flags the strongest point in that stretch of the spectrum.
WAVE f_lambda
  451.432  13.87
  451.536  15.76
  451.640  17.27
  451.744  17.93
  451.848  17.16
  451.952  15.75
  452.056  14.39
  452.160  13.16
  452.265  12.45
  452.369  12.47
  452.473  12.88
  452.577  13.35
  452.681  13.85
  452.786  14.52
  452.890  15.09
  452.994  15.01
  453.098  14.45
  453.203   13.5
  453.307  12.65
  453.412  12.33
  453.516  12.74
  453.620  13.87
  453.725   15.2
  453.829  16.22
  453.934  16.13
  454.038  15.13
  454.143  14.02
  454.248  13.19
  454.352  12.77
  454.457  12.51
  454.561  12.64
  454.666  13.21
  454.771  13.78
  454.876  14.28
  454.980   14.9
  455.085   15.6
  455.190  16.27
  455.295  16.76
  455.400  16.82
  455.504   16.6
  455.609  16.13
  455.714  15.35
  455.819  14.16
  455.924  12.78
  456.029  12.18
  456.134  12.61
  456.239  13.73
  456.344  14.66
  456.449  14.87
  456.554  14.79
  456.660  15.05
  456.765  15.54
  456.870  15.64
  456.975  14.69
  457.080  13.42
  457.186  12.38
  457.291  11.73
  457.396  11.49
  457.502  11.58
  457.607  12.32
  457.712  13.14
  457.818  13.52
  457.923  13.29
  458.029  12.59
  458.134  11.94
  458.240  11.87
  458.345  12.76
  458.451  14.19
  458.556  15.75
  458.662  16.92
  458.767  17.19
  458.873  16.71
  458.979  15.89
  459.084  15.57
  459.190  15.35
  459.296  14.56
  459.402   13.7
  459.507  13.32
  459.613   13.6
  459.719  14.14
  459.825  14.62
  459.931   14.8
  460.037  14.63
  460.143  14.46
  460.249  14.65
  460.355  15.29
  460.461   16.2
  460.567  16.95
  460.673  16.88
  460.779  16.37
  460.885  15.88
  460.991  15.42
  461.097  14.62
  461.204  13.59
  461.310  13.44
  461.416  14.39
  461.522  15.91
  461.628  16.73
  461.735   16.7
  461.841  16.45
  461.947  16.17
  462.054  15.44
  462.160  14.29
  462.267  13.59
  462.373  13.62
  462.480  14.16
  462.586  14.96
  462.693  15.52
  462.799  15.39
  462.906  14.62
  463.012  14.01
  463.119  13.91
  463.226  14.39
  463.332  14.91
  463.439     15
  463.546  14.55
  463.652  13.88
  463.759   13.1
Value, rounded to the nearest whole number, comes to 280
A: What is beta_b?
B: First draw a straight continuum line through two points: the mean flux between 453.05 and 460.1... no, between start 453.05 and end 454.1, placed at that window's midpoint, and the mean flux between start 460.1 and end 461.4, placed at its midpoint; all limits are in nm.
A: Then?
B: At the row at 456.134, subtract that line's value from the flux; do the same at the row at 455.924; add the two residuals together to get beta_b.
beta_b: -3.8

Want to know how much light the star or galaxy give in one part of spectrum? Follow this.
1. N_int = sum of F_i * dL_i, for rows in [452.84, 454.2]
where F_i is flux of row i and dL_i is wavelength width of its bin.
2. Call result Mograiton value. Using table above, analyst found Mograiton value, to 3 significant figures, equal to 19.5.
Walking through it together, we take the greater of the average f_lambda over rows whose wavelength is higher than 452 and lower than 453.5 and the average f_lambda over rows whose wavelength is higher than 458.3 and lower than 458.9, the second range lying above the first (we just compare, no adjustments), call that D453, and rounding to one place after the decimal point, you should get 15.6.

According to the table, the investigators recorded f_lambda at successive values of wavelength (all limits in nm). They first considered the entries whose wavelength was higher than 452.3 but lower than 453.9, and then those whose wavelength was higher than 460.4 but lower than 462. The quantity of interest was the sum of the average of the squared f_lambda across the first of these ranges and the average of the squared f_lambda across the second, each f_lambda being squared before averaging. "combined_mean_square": 442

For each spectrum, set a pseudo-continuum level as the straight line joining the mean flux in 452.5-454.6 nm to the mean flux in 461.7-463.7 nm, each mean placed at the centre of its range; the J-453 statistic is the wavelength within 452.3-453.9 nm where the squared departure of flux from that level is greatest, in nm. 453.829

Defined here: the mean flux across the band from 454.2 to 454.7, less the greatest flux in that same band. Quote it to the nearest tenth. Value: -0.3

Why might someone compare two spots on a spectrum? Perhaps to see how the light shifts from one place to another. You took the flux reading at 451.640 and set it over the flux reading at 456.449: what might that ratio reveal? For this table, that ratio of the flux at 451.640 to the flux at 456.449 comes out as 1.2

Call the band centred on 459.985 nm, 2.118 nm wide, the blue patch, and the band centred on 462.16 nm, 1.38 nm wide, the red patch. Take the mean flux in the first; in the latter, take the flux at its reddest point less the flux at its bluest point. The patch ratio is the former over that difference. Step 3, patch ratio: -29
